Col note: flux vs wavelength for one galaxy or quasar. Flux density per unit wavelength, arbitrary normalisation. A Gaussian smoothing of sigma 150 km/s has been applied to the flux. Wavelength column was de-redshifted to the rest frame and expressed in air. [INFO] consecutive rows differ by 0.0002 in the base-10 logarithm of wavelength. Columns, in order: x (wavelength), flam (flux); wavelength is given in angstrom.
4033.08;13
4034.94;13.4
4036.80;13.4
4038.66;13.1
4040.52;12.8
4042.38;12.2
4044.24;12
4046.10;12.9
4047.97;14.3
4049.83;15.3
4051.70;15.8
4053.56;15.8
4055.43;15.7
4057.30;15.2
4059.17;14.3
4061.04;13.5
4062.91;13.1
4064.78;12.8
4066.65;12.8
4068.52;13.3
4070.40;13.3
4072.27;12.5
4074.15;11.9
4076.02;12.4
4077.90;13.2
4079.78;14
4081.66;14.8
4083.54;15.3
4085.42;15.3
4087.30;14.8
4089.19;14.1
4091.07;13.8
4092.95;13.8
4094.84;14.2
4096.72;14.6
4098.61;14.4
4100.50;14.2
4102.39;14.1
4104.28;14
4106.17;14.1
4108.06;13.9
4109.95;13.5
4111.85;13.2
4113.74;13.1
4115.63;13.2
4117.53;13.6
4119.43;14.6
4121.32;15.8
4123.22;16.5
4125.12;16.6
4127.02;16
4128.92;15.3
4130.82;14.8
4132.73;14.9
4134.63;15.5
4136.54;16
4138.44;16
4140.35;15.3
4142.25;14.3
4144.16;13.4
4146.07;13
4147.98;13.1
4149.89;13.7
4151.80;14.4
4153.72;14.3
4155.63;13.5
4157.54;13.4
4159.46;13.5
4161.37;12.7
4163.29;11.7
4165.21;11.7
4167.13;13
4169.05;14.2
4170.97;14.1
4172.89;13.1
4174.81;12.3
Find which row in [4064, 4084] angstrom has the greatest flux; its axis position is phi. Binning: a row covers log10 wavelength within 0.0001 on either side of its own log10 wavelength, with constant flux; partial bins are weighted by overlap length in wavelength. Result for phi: 4083.54 angstrom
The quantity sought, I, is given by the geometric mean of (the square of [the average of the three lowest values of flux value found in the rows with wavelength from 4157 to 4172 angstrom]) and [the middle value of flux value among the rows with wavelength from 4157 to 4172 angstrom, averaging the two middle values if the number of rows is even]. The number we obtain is 44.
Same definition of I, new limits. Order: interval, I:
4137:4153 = 49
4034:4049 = 44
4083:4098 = 53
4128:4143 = 57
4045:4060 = 54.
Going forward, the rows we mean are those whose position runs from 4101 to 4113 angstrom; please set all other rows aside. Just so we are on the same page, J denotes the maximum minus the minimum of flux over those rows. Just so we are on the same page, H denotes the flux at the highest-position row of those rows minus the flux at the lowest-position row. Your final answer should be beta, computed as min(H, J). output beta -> -0.9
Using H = -0.9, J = 0.9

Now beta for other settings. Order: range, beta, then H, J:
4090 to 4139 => 2.2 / 2.2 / 3.5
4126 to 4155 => -1.7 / -1.7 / 3.0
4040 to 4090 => 1.3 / 1.3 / 3.9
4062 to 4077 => -0.7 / -0.7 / 1.4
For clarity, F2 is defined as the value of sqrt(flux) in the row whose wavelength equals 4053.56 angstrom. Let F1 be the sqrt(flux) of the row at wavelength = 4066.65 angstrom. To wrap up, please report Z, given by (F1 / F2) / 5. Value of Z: 0.180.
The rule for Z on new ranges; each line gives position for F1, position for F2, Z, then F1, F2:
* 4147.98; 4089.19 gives 0.193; 3.62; 3.75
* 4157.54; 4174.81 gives 0.209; 3.66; 3.51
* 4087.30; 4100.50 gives 0.204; 3.85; 3.77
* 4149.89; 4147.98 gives 0.205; 3.70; 3.62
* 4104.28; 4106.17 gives 0.199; 3.74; 3.75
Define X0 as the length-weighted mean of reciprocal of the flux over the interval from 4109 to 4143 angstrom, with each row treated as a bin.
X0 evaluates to 0.0675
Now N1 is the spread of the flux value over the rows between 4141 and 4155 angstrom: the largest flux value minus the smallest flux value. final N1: 1.4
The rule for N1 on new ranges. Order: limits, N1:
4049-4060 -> 1.5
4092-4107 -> 0.8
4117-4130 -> 3.0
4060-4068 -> 0.7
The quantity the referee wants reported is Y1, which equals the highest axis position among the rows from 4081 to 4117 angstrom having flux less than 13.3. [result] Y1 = 4115.63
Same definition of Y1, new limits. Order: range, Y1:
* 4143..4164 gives 4163.29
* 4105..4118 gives 4115.63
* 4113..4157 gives 4147.98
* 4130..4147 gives 4146.07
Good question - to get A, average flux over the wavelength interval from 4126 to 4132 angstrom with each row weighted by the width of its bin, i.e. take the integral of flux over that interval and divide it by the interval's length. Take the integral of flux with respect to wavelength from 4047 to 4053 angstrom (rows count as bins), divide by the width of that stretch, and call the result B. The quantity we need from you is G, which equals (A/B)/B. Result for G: 0.0668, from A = 15.4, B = 15.2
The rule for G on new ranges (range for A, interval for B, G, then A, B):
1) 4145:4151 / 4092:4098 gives 0.0658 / 13.3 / 14.2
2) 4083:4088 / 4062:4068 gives 0.0904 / 15.1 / 12.9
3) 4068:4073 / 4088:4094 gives 0.0671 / 13.0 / 13.9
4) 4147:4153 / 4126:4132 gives 0.0583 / 13.7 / 15.4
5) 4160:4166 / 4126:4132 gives 0.0515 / 12.1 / 15.4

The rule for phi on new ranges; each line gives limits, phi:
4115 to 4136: 4125.12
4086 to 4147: 4125.12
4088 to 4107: 4096.72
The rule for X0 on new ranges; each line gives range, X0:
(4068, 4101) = 0.0723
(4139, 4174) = 0.0745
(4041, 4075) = 0.0737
